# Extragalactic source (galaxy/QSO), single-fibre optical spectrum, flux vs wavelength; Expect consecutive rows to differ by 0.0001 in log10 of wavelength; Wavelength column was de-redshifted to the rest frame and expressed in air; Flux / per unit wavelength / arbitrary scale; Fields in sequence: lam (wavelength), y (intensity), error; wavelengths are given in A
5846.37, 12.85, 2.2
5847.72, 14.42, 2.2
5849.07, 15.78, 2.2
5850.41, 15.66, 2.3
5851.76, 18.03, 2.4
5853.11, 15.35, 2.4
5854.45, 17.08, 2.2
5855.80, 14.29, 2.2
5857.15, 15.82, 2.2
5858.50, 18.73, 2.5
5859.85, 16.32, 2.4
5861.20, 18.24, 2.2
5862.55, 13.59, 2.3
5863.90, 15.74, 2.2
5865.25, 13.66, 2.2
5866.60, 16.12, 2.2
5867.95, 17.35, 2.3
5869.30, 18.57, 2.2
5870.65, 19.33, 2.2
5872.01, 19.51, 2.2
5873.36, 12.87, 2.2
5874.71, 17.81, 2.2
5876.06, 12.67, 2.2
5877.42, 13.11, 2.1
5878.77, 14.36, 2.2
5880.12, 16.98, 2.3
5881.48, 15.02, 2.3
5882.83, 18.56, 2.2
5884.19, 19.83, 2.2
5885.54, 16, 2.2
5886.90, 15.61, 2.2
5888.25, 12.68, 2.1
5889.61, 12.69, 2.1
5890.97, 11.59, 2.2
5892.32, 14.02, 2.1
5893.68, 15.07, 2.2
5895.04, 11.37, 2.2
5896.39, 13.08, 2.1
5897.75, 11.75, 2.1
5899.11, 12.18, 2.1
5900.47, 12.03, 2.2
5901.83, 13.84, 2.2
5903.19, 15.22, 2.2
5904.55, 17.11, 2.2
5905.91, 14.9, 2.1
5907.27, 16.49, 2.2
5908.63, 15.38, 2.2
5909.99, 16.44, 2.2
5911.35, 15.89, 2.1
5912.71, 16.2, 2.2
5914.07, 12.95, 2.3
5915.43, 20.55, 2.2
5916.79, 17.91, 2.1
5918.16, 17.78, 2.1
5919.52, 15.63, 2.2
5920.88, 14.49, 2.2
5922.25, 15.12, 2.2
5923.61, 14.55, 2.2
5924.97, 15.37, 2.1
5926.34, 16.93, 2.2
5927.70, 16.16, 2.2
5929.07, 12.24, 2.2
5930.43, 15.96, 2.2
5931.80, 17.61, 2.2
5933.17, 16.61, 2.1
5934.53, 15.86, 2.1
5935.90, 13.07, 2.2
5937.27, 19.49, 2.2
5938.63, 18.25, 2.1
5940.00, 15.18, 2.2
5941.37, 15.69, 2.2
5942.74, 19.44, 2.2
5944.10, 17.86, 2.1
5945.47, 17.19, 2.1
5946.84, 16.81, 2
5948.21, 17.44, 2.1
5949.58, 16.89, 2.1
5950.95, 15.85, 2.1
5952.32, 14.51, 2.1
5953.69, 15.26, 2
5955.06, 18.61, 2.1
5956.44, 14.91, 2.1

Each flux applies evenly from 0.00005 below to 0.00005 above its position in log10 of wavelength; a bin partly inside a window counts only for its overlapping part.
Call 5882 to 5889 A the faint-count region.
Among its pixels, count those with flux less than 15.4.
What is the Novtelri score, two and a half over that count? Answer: 2.5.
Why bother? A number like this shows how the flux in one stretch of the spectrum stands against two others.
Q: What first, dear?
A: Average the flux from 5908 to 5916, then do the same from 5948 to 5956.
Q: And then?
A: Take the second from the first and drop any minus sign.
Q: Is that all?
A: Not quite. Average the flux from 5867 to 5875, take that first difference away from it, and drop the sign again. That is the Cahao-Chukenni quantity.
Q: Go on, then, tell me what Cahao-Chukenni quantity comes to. 17.4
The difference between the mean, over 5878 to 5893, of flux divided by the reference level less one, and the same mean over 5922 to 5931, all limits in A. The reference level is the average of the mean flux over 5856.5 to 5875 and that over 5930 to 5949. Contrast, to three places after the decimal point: 0.001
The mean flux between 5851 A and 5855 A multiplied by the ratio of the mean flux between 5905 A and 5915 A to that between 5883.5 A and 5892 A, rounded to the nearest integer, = 18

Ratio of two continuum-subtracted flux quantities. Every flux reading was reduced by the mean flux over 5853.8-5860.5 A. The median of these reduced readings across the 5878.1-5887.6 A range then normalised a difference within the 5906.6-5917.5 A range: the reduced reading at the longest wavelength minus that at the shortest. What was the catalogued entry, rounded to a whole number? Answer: -3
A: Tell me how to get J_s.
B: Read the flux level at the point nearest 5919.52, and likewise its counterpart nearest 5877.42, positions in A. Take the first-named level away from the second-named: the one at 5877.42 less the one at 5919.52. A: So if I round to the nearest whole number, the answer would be -3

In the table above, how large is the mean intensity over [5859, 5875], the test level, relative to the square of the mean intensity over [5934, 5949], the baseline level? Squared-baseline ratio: 0.058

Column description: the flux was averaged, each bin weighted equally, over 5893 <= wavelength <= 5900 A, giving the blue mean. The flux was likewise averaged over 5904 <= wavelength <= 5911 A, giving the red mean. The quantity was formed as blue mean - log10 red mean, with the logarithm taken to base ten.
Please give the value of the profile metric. 11.5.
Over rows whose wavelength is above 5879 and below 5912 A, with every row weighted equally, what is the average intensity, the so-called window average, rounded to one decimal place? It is 14.7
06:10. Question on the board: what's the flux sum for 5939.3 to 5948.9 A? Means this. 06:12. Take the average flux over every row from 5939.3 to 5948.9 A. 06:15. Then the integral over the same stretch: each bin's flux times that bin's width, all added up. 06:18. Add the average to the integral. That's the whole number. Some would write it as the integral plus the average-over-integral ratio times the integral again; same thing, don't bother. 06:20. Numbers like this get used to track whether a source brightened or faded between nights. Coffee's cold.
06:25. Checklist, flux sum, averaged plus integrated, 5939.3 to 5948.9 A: 181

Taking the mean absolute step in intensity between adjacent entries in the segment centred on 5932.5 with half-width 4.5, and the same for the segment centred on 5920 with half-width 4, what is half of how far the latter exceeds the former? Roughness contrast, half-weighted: -0.5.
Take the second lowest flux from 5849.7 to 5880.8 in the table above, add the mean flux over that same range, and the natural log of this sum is 3.37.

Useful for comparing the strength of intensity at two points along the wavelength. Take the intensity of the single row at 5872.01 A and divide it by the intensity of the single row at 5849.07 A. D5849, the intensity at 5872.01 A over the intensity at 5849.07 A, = 1.24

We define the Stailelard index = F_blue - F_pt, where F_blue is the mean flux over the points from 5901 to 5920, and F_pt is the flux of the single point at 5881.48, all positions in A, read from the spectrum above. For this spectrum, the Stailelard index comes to 1.1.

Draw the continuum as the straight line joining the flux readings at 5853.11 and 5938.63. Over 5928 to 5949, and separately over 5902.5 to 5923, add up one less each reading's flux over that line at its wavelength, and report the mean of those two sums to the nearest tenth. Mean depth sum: 1.2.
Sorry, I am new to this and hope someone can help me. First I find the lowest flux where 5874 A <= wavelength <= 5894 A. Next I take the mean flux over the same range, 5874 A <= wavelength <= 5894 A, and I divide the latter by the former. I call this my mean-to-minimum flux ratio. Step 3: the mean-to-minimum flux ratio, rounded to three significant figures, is 1.30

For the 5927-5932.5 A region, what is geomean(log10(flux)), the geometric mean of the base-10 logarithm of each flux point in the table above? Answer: 1.18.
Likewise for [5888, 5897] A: 1.11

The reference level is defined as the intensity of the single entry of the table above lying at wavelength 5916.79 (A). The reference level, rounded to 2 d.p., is 17.91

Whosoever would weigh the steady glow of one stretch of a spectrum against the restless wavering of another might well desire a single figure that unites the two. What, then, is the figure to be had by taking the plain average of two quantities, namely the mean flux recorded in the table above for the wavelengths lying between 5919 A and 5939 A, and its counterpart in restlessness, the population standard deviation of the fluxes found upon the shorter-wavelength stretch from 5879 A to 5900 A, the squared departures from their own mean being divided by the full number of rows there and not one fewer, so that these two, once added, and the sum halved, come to 9.2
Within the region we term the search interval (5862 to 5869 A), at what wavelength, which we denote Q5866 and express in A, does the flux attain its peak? 5867.95 A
